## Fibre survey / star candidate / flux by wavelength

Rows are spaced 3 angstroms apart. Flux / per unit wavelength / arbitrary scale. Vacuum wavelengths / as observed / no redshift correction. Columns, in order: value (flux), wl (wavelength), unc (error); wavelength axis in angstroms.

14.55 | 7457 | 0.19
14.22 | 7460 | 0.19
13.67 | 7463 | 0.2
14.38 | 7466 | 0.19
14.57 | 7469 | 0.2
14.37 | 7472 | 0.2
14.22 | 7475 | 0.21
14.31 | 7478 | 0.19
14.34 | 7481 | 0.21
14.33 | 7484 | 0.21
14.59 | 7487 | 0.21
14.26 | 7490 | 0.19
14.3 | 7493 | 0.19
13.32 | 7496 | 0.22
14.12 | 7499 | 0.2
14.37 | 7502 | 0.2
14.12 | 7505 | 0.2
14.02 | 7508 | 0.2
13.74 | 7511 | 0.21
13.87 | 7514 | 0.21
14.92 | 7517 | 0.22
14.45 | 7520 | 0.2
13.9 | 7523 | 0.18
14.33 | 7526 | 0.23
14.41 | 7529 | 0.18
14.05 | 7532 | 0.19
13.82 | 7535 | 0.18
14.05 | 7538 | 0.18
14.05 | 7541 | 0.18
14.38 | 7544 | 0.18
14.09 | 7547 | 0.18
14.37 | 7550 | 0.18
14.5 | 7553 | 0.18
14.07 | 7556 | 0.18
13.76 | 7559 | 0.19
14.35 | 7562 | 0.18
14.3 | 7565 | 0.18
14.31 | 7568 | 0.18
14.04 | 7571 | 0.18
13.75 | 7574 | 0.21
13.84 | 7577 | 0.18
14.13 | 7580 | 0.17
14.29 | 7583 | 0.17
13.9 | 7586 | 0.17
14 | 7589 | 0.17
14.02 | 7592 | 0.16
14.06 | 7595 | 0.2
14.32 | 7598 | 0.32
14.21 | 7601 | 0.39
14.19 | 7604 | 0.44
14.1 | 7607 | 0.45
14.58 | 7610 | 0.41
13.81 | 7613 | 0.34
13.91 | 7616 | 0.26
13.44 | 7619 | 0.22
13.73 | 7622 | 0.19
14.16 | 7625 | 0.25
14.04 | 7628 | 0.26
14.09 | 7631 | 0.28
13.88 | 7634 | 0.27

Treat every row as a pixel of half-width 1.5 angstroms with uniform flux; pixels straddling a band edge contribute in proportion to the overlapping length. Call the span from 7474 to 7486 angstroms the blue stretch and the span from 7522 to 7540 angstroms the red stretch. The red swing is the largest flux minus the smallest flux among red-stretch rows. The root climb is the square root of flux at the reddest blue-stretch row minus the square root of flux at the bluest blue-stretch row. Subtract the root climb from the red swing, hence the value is 0.6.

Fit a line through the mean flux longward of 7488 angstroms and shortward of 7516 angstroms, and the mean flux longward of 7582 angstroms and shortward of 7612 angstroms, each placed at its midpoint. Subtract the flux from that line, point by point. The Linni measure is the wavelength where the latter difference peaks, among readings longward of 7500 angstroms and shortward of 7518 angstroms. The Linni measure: 7511 angstroms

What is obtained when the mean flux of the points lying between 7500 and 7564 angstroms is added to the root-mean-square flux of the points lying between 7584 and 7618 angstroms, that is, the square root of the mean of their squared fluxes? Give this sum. 28.3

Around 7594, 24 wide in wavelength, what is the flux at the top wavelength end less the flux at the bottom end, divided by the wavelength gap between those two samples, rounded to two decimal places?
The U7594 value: 0.00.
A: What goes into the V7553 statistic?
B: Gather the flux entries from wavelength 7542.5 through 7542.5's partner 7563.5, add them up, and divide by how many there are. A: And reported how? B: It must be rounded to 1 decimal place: 14.2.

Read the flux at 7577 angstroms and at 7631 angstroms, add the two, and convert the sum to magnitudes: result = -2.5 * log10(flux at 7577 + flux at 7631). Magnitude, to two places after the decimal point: -3.62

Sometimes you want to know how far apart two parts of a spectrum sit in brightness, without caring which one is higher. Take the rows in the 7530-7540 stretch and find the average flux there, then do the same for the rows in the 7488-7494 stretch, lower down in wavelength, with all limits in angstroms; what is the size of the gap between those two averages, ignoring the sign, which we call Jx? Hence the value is 0.31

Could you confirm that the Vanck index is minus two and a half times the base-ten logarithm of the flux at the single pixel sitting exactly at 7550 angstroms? -2.89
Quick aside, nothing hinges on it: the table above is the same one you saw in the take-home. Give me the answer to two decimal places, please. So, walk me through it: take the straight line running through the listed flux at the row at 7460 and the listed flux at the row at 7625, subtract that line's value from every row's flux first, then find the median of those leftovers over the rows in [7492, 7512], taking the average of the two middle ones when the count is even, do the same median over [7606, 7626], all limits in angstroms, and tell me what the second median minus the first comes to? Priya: -0.17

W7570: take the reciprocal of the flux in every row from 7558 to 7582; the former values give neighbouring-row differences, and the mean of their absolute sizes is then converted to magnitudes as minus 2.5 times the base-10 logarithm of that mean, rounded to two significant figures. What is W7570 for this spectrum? 7.3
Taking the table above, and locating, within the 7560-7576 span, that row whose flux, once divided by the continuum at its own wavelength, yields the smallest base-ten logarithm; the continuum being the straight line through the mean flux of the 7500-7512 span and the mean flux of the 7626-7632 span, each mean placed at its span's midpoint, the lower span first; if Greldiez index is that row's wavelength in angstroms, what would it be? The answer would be 7574 angstroms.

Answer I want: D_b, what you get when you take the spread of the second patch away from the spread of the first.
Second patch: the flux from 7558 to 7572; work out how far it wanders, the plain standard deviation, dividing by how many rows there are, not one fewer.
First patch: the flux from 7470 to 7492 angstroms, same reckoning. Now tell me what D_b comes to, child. -0.11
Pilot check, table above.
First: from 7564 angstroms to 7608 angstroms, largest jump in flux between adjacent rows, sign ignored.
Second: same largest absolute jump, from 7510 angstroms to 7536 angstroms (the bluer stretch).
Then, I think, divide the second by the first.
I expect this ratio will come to 2.69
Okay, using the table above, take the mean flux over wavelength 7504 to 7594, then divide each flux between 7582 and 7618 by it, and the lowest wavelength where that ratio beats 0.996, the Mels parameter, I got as 7583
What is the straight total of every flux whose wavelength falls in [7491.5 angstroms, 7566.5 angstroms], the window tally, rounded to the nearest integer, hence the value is 354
